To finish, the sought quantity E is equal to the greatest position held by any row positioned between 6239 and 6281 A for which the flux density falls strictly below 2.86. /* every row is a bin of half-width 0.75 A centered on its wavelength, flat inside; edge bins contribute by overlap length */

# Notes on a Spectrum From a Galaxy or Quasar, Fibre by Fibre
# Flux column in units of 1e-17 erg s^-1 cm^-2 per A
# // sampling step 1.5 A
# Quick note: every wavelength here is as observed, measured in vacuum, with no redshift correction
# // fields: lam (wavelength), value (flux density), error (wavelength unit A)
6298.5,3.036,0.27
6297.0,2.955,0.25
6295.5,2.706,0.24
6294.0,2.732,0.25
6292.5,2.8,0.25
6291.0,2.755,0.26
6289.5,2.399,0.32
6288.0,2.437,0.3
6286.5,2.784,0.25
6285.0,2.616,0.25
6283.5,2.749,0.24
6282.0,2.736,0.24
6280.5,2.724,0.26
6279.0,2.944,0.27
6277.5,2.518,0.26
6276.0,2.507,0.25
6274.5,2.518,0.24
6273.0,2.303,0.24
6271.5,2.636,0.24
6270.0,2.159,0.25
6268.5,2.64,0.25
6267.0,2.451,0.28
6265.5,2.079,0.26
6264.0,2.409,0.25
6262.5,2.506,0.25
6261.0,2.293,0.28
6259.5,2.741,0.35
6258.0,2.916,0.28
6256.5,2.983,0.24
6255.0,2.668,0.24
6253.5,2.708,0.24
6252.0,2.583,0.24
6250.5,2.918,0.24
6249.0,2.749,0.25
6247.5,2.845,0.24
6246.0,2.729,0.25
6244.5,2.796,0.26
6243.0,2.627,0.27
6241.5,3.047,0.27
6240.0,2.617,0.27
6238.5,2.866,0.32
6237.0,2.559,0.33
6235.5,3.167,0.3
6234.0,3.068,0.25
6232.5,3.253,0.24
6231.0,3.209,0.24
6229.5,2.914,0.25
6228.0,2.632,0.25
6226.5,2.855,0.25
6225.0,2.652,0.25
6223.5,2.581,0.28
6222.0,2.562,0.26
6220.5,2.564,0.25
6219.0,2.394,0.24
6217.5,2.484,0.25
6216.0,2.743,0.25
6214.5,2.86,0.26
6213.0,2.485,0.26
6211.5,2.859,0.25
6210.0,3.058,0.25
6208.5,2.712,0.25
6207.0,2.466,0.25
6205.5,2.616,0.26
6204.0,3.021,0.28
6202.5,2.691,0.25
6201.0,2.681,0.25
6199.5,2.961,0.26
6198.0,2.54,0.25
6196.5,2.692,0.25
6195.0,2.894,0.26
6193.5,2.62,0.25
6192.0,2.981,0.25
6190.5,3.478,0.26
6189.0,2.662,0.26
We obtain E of 6280.5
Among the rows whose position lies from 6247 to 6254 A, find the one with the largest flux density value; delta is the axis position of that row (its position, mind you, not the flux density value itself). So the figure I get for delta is 6250.5 A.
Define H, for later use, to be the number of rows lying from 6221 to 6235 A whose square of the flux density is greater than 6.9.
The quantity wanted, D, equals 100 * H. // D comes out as 700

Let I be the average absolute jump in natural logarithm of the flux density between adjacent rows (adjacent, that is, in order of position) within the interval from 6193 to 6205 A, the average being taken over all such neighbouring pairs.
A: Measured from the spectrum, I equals 0.09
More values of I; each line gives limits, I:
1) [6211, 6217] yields 0.11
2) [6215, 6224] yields 0.04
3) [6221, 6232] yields 0.06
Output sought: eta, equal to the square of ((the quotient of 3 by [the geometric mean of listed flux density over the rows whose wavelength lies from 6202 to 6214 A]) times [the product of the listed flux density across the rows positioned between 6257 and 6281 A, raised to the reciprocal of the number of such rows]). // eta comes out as 7.61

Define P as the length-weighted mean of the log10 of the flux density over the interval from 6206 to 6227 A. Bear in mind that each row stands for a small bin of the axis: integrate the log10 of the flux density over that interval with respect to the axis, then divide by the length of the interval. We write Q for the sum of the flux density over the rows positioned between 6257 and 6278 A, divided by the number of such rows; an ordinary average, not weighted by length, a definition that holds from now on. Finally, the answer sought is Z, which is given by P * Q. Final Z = 1.05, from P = 0.424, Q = 2.48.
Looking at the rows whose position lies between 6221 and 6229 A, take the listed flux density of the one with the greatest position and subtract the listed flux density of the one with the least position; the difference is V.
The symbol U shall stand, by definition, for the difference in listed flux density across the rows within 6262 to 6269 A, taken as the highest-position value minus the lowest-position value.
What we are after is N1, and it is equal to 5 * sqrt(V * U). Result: 0.5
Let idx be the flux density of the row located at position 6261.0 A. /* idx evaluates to 2.293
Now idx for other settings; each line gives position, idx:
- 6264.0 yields 2.409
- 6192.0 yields 2.981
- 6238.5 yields 2.866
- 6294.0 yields 2.732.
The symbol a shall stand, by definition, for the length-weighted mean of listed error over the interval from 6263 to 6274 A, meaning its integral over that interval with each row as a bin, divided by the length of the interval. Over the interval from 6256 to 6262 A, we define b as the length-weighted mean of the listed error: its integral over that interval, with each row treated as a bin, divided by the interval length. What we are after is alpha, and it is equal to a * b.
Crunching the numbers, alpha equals 0.073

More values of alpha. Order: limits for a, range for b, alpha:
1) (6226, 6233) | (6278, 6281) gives 0.065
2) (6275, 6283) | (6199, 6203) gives 0.065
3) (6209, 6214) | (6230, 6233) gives 0.061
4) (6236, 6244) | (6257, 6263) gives 0.084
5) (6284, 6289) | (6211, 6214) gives 0.069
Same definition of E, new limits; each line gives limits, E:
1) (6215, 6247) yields 6246.0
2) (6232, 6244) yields 6243.0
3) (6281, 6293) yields 6292.5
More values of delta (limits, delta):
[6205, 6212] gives 6210.0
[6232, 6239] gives 6232.5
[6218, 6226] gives 6225.0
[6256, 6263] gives 6256.5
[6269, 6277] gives 6271.5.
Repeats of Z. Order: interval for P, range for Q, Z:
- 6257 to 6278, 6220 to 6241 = 1.11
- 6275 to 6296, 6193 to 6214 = 1.16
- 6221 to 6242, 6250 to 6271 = 1.17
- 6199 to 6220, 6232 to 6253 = 1.23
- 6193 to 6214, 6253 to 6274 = 1.11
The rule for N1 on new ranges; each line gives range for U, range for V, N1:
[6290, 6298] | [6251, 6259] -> 1.3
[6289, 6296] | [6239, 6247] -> 0.9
